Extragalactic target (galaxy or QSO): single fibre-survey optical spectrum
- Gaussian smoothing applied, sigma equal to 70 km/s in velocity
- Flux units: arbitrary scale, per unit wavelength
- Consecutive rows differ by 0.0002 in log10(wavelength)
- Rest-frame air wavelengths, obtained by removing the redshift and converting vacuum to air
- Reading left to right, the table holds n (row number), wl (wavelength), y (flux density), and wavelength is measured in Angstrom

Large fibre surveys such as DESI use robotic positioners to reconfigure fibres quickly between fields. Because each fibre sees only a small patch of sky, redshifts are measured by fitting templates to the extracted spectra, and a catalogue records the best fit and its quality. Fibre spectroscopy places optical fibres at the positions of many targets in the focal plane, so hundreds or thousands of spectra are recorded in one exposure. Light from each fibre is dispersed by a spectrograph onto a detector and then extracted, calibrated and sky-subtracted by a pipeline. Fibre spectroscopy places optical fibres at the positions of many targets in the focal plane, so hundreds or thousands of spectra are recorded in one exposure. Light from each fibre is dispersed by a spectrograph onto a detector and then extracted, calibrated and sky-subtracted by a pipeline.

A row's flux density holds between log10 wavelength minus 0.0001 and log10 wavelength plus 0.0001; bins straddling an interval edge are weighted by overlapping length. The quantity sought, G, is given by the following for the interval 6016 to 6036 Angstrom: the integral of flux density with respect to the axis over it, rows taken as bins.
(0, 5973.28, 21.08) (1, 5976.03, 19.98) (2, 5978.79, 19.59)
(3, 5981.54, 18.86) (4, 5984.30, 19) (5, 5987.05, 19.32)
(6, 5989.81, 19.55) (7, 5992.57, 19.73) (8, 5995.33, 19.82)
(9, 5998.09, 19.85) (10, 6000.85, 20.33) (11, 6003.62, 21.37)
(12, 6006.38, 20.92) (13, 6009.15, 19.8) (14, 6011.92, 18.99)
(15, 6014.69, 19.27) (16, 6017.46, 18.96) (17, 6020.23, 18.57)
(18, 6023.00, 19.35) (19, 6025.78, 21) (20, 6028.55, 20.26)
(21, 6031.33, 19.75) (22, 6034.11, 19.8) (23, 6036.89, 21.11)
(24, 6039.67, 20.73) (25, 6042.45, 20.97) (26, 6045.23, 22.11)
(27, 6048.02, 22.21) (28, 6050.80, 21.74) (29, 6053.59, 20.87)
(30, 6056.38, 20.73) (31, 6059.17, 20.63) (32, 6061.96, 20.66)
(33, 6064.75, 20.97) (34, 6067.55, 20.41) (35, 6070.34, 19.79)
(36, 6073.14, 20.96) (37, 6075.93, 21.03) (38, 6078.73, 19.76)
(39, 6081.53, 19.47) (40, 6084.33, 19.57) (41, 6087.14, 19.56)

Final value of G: 394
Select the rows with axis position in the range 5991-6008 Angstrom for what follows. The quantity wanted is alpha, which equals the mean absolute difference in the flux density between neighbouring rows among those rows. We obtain 0.42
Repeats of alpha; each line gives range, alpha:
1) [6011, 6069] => 0.52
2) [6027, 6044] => 0.50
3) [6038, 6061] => 0.44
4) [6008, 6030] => 0.71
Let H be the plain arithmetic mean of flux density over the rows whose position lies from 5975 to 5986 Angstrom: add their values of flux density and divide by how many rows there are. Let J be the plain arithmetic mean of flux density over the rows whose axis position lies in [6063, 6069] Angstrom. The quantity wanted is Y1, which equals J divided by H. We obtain 1.07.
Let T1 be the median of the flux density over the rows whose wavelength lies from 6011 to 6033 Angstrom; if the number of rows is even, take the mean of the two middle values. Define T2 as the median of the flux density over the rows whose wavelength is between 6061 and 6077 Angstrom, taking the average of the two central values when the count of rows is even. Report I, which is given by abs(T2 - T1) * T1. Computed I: 29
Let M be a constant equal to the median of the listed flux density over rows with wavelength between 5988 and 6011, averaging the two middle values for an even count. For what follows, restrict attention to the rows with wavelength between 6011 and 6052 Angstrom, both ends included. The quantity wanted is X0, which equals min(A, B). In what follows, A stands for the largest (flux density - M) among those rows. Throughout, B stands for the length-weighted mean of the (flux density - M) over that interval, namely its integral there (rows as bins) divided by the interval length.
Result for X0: 0.5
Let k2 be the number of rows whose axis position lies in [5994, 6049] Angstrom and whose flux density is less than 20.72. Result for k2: 12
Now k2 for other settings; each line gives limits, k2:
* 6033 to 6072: 5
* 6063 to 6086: 5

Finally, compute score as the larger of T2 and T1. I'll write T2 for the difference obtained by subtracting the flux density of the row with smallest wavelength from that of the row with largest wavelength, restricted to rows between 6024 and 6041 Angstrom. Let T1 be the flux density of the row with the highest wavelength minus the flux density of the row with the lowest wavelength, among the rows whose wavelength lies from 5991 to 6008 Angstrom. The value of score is 1.2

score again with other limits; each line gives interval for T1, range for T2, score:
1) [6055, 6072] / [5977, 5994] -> 0.1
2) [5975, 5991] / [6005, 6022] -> -0.4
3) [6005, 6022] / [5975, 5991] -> -0.4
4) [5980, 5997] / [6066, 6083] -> 1.0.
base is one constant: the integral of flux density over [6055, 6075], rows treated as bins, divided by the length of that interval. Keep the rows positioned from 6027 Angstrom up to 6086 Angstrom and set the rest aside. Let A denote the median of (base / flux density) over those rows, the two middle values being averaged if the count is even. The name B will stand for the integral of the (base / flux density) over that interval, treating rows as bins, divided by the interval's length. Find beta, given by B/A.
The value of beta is 1.01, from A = 0.99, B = 1.00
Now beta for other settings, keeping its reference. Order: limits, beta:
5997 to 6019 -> 1.00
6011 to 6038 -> 0.99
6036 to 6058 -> 0.99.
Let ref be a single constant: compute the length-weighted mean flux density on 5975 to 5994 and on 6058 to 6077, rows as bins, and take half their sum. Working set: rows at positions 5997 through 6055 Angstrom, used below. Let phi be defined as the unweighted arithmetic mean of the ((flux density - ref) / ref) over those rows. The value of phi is 0.02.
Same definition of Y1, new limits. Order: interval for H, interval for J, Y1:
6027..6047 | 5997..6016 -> 0.97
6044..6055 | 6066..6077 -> 0.95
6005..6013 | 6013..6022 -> 0.95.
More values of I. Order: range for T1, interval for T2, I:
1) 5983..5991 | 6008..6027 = 1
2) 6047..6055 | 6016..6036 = 43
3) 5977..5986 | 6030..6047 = 35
